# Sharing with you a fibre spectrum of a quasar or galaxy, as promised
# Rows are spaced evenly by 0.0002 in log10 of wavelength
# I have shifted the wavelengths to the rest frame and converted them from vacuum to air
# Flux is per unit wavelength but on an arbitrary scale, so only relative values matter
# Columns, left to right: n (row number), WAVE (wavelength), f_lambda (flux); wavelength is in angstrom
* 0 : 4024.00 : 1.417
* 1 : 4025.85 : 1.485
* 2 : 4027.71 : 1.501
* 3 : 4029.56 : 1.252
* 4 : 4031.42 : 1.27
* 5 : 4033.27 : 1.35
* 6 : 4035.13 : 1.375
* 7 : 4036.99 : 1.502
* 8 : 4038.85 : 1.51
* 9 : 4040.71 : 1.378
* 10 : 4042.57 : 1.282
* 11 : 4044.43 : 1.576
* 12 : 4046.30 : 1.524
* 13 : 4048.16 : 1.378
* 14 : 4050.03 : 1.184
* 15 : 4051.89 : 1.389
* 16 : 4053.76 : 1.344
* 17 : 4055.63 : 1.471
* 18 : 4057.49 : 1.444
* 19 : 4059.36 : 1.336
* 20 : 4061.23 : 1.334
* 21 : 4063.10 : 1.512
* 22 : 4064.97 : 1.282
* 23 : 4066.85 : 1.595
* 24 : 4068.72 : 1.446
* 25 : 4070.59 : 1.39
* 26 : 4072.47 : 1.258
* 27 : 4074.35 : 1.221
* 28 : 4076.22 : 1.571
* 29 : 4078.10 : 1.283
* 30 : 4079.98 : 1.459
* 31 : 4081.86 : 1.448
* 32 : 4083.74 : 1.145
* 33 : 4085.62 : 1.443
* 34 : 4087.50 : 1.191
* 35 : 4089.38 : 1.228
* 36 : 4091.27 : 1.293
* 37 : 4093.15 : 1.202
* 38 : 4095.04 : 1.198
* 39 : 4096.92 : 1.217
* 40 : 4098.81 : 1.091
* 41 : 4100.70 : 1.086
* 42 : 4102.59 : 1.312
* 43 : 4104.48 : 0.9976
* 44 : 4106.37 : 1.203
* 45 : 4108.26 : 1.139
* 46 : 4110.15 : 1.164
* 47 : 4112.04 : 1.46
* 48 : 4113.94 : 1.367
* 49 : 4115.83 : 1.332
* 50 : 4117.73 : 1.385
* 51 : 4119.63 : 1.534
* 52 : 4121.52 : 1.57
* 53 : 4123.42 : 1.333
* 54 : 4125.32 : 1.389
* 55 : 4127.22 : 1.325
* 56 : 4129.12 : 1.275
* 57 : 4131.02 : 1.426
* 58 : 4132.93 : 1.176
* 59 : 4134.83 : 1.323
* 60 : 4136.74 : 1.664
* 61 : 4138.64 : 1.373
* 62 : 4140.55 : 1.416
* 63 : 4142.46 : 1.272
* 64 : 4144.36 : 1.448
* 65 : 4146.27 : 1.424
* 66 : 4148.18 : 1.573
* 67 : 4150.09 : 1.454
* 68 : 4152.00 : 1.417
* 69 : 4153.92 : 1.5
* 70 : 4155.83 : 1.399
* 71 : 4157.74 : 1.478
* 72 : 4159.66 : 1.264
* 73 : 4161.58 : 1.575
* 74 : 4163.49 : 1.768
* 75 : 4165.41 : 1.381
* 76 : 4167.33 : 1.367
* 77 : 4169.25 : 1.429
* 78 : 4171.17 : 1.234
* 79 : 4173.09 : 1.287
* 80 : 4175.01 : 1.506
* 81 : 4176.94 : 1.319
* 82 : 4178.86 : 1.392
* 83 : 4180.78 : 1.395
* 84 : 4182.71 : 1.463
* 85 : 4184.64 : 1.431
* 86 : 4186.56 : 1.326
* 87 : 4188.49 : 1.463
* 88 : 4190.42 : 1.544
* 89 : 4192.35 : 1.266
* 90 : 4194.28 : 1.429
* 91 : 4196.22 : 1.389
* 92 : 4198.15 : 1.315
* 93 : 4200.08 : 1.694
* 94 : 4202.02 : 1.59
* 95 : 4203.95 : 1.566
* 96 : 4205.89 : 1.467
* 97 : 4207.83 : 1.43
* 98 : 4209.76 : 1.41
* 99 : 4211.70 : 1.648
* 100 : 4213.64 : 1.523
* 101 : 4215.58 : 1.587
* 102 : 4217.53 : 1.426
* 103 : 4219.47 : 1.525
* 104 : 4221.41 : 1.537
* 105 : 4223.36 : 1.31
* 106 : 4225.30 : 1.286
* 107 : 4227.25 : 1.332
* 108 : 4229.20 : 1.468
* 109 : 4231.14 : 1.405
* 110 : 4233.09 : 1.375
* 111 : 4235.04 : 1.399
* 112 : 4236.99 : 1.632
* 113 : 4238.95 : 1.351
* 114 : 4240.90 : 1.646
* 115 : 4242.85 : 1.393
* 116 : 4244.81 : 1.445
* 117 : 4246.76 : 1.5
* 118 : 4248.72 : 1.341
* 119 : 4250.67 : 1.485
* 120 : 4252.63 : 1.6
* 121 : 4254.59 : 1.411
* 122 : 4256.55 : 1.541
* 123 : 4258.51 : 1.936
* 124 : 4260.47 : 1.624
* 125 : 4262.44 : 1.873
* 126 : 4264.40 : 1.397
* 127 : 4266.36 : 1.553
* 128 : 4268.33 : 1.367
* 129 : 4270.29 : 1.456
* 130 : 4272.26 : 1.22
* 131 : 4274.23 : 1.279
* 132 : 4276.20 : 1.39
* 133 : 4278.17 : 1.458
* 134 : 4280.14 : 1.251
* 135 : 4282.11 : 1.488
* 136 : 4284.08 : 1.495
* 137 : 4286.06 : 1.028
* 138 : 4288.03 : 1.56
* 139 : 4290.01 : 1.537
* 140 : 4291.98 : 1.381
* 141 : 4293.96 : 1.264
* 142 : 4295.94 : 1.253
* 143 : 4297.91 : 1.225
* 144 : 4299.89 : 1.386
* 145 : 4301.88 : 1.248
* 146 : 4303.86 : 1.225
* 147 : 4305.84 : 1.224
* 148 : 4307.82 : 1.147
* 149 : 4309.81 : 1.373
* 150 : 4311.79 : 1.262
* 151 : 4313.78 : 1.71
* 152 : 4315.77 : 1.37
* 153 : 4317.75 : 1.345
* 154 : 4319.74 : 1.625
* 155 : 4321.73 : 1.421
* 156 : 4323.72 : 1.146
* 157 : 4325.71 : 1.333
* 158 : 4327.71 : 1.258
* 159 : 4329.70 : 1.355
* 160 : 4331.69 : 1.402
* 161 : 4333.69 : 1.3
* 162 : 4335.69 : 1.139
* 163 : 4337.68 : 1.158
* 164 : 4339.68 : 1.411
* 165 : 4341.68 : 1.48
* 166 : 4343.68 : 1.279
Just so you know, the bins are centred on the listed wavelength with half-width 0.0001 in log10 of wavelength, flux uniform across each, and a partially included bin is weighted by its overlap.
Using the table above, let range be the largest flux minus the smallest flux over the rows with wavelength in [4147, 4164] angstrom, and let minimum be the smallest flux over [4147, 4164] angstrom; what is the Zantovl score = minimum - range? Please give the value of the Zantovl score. 0.76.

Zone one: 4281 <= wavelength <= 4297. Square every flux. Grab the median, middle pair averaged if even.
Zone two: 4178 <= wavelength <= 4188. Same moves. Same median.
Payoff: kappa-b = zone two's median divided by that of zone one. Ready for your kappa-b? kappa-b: 0.94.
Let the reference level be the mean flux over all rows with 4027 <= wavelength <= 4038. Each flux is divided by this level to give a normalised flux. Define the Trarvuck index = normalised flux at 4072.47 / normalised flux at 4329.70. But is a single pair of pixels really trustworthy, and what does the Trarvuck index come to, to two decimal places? 0.93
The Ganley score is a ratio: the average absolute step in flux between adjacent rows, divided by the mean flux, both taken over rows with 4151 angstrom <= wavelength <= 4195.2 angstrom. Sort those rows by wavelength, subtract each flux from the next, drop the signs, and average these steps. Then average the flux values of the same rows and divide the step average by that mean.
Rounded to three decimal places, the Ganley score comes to 0.097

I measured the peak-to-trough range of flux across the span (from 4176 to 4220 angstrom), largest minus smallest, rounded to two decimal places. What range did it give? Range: 0.43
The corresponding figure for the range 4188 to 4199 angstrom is 0.28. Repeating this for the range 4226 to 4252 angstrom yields 0.31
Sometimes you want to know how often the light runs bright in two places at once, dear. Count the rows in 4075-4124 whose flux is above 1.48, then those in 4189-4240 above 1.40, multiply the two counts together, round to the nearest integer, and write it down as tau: 51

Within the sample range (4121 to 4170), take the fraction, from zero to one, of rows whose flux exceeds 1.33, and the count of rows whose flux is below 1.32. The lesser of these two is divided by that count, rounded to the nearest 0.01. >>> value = 0.19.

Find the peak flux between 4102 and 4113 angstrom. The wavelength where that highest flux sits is 4112.04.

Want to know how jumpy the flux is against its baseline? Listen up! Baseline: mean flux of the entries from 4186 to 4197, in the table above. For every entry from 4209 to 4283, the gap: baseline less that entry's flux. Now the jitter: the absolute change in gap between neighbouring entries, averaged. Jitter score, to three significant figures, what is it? 0.160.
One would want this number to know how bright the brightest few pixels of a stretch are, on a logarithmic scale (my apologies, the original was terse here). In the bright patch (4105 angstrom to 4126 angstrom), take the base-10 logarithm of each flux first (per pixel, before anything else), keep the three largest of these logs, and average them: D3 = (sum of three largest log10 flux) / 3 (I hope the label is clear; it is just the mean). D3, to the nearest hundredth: 0.18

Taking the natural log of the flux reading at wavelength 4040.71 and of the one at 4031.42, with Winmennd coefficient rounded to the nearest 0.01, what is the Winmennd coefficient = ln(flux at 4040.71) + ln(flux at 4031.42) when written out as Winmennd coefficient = 0.56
